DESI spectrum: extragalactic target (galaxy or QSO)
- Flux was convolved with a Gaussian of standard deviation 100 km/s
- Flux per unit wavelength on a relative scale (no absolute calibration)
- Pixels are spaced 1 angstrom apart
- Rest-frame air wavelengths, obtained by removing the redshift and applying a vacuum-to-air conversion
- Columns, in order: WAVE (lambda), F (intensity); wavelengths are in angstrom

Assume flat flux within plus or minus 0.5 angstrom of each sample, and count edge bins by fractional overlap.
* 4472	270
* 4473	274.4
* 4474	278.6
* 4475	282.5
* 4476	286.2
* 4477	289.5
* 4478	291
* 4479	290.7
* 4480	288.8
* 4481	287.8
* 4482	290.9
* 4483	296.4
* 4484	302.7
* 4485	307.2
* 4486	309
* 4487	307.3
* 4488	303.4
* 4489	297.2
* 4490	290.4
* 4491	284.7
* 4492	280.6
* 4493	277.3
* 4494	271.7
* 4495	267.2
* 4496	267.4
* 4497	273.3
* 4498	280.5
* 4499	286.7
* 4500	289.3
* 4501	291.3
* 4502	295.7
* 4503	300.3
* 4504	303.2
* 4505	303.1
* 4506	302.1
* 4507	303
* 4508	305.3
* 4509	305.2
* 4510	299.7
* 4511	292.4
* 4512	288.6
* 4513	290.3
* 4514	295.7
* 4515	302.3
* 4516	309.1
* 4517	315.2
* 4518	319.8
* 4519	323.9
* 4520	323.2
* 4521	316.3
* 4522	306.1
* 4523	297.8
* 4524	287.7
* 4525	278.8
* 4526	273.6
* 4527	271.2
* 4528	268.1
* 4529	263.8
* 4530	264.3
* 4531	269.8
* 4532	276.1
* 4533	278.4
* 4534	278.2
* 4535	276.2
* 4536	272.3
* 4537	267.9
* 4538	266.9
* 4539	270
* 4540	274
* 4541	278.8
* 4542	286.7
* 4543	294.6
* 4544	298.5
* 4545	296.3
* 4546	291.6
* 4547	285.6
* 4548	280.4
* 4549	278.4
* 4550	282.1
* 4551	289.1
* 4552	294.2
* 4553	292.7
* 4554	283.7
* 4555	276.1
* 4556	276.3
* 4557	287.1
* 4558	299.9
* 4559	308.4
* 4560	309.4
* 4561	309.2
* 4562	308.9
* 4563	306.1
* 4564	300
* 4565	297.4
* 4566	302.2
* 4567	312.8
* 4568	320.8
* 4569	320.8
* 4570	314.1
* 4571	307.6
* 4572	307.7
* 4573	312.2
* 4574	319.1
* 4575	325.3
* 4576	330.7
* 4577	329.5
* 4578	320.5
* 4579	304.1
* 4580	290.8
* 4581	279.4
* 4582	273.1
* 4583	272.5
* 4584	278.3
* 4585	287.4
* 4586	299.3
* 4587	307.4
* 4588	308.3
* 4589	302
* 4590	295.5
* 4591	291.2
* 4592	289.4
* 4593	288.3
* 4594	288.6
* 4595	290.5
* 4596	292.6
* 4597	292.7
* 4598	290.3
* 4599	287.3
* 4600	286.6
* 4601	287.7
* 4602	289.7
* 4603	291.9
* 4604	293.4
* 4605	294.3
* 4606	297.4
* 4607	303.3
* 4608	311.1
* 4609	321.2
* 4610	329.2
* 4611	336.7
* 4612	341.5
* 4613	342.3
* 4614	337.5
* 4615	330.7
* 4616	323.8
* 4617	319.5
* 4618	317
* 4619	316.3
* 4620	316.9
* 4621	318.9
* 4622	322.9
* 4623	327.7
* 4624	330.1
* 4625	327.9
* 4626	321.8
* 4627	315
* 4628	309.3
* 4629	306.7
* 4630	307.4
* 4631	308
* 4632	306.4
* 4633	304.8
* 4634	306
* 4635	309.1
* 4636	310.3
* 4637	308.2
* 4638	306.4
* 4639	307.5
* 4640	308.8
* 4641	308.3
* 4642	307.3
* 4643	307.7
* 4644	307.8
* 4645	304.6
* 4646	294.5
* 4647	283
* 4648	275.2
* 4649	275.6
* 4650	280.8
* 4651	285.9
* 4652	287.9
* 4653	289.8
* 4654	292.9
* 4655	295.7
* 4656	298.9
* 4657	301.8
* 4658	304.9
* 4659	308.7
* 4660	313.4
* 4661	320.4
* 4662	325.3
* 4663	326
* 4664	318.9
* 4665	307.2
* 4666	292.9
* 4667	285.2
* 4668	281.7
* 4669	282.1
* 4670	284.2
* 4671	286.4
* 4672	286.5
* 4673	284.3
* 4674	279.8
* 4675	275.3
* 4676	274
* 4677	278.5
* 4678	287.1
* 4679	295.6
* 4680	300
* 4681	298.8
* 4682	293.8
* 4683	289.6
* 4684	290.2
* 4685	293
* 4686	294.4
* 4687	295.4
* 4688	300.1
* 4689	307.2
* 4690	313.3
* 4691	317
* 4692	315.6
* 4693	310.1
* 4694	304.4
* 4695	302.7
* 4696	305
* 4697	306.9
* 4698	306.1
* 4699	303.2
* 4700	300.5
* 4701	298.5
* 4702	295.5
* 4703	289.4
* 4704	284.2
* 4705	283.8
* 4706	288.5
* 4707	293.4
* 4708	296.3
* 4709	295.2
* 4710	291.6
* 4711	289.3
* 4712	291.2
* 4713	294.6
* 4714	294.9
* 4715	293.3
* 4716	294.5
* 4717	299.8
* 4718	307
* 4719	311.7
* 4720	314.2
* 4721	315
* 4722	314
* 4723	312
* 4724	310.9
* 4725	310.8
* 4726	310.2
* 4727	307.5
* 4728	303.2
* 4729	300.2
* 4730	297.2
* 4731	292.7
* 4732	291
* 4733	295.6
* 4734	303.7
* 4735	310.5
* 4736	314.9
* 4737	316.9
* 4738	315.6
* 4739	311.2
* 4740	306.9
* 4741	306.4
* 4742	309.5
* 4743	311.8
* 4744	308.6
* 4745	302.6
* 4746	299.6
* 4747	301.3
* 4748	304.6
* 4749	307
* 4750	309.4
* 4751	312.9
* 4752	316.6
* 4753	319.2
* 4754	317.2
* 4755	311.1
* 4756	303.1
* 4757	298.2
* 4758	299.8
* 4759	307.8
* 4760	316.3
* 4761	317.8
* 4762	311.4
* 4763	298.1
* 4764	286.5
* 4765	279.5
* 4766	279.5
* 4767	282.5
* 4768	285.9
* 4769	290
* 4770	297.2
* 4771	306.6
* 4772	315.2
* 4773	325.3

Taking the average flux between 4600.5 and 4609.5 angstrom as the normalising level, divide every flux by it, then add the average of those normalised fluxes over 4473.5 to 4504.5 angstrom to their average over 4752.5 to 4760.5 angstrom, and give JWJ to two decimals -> 2.00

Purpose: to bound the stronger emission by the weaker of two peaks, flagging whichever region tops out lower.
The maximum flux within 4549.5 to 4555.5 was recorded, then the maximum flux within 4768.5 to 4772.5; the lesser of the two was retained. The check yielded 294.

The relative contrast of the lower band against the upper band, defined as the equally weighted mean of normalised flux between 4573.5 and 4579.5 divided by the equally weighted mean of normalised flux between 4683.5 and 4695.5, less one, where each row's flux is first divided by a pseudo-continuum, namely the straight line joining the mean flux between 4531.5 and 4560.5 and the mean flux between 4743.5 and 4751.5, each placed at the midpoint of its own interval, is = 0.10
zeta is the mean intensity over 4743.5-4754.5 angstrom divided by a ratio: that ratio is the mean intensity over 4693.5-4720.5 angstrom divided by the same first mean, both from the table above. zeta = 321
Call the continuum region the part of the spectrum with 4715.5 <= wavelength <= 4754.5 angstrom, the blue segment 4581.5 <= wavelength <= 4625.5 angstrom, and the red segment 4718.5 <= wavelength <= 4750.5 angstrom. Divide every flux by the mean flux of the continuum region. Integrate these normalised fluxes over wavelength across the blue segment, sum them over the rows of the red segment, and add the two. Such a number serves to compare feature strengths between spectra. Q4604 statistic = 76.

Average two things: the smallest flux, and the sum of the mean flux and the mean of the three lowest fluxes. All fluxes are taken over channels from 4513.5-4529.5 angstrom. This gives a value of 414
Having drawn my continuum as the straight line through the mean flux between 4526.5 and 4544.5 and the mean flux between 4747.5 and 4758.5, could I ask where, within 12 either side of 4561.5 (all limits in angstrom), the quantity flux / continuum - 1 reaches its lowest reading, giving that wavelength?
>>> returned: 4555 angstrom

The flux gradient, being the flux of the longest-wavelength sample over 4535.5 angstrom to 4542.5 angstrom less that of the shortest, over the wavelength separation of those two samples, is 2.4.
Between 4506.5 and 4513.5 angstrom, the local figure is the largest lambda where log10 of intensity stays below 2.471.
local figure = 4513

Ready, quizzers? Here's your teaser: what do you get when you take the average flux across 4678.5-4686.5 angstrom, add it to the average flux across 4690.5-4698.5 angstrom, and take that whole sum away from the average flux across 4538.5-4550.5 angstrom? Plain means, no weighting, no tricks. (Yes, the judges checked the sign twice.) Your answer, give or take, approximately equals -318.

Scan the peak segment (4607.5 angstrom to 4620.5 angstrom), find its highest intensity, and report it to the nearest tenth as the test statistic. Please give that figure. 342.3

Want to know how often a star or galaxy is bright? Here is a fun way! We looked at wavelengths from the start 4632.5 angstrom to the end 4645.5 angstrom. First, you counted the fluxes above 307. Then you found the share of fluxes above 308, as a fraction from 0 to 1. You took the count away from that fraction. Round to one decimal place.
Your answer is -8.6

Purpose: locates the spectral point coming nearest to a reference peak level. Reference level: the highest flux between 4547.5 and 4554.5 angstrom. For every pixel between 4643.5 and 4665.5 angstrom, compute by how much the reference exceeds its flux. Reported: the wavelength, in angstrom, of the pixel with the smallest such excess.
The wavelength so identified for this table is 4663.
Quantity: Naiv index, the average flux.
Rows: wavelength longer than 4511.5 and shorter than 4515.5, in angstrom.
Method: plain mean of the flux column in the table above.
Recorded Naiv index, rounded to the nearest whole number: 294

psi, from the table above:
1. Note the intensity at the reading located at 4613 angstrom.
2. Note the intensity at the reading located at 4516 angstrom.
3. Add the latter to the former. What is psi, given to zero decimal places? 651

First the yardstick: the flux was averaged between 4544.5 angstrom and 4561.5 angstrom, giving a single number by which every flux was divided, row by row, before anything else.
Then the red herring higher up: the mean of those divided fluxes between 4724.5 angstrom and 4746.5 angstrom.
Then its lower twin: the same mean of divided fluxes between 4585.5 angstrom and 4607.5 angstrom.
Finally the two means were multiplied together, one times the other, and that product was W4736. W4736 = 1.06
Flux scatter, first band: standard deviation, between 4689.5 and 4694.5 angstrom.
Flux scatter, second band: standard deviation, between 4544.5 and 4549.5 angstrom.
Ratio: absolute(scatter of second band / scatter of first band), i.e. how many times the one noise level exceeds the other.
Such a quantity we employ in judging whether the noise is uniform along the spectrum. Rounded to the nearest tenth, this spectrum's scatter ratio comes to 1.5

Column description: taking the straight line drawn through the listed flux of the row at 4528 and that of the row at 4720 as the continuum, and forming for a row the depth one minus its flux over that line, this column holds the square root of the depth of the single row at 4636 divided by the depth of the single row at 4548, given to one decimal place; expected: 1.4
